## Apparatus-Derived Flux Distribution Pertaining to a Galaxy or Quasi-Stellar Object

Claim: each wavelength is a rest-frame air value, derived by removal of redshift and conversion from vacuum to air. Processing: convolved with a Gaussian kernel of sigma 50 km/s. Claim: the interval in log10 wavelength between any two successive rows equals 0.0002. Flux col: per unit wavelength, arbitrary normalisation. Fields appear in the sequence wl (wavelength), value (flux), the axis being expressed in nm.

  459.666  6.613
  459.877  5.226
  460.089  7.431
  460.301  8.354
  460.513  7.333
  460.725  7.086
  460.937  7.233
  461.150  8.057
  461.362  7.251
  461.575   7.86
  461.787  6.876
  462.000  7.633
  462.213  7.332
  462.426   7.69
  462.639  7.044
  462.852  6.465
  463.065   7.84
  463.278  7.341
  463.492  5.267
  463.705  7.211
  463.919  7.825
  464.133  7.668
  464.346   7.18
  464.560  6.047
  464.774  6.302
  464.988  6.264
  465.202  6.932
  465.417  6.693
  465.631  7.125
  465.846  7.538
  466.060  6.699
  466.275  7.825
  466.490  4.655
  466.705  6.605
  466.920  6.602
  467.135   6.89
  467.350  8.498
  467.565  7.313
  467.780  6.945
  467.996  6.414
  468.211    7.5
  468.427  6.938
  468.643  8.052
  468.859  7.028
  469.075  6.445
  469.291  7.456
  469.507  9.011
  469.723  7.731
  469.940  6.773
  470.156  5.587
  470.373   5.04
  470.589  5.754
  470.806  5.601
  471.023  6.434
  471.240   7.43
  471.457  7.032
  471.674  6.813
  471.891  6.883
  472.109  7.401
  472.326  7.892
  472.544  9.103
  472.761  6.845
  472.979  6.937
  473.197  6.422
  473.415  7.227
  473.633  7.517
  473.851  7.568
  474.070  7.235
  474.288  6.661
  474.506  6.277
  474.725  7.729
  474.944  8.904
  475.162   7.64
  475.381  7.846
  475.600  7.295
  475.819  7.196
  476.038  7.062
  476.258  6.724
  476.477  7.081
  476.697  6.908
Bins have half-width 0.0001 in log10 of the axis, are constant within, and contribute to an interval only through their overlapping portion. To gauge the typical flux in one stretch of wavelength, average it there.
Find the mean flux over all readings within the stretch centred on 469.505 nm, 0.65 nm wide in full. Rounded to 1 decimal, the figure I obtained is 8.1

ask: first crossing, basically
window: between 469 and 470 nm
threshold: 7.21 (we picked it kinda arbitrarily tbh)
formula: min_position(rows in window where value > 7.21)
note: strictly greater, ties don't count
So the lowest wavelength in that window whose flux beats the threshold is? 469.291 nm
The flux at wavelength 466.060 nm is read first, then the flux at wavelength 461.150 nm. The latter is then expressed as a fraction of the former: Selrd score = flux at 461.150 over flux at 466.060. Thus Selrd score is 1.2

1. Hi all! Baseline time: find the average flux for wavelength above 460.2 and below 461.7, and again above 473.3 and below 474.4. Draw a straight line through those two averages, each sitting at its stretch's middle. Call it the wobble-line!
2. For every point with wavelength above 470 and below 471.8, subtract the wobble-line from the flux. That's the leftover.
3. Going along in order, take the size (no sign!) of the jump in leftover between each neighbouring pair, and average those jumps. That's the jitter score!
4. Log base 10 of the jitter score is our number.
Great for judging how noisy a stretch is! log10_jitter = -0.26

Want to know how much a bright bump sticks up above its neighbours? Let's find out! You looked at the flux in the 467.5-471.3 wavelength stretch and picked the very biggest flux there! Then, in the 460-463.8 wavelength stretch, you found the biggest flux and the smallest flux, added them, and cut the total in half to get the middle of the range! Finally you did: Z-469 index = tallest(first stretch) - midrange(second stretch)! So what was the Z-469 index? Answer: 2.2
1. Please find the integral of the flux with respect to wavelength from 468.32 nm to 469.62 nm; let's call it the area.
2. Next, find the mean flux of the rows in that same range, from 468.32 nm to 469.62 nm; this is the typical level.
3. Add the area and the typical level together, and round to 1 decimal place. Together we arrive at 17.2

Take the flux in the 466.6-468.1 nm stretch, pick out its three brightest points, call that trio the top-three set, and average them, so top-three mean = 7.59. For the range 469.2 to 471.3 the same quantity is 8.07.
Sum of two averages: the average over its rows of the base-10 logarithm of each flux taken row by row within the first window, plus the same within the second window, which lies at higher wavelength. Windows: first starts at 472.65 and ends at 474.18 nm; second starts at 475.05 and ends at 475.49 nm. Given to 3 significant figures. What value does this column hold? 1.74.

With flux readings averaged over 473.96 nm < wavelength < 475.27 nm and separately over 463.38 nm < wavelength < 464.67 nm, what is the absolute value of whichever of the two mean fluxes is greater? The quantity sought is 7.41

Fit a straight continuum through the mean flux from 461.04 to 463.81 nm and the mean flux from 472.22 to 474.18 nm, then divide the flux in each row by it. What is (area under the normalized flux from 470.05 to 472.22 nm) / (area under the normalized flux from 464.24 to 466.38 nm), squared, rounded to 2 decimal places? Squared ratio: 0.87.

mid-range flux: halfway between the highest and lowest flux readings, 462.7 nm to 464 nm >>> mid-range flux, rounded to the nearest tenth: 6.6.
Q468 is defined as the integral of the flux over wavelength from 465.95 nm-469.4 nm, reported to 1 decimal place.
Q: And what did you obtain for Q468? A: 24.1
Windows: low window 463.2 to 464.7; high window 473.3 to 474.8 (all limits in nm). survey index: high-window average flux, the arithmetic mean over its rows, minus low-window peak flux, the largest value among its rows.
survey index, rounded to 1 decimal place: -0.7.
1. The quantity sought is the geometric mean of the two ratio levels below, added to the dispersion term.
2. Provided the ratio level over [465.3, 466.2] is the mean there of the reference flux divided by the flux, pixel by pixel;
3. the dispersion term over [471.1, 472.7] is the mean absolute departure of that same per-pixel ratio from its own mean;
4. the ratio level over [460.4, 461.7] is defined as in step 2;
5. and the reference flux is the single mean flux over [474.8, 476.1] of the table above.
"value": 1.13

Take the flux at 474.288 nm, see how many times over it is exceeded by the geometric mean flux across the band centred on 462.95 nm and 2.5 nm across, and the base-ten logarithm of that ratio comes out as 0.030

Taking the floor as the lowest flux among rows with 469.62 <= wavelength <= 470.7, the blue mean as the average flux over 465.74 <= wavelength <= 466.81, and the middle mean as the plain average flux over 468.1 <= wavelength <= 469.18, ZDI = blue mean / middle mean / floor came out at 0.184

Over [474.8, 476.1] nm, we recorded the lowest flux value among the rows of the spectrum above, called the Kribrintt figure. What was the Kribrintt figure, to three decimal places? 7.062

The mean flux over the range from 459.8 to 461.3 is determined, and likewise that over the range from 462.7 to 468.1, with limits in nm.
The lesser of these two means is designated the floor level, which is 6.89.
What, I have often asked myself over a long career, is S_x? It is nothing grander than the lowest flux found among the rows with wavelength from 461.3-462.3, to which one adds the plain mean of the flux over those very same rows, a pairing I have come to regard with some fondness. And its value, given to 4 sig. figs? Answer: 14.27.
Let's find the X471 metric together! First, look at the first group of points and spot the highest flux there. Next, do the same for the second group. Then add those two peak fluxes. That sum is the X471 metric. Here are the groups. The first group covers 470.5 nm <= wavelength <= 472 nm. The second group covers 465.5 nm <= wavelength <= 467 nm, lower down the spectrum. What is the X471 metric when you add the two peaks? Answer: 15.3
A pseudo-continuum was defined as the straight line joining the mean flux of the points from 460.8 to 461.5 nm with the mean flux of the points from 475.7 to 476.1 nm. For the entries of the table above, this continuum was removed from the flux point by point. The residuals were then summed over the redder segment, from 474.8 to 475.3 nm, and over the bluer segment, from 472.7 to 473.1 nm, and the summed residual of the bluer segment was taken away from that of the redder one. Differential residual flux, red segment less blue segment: 2.9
